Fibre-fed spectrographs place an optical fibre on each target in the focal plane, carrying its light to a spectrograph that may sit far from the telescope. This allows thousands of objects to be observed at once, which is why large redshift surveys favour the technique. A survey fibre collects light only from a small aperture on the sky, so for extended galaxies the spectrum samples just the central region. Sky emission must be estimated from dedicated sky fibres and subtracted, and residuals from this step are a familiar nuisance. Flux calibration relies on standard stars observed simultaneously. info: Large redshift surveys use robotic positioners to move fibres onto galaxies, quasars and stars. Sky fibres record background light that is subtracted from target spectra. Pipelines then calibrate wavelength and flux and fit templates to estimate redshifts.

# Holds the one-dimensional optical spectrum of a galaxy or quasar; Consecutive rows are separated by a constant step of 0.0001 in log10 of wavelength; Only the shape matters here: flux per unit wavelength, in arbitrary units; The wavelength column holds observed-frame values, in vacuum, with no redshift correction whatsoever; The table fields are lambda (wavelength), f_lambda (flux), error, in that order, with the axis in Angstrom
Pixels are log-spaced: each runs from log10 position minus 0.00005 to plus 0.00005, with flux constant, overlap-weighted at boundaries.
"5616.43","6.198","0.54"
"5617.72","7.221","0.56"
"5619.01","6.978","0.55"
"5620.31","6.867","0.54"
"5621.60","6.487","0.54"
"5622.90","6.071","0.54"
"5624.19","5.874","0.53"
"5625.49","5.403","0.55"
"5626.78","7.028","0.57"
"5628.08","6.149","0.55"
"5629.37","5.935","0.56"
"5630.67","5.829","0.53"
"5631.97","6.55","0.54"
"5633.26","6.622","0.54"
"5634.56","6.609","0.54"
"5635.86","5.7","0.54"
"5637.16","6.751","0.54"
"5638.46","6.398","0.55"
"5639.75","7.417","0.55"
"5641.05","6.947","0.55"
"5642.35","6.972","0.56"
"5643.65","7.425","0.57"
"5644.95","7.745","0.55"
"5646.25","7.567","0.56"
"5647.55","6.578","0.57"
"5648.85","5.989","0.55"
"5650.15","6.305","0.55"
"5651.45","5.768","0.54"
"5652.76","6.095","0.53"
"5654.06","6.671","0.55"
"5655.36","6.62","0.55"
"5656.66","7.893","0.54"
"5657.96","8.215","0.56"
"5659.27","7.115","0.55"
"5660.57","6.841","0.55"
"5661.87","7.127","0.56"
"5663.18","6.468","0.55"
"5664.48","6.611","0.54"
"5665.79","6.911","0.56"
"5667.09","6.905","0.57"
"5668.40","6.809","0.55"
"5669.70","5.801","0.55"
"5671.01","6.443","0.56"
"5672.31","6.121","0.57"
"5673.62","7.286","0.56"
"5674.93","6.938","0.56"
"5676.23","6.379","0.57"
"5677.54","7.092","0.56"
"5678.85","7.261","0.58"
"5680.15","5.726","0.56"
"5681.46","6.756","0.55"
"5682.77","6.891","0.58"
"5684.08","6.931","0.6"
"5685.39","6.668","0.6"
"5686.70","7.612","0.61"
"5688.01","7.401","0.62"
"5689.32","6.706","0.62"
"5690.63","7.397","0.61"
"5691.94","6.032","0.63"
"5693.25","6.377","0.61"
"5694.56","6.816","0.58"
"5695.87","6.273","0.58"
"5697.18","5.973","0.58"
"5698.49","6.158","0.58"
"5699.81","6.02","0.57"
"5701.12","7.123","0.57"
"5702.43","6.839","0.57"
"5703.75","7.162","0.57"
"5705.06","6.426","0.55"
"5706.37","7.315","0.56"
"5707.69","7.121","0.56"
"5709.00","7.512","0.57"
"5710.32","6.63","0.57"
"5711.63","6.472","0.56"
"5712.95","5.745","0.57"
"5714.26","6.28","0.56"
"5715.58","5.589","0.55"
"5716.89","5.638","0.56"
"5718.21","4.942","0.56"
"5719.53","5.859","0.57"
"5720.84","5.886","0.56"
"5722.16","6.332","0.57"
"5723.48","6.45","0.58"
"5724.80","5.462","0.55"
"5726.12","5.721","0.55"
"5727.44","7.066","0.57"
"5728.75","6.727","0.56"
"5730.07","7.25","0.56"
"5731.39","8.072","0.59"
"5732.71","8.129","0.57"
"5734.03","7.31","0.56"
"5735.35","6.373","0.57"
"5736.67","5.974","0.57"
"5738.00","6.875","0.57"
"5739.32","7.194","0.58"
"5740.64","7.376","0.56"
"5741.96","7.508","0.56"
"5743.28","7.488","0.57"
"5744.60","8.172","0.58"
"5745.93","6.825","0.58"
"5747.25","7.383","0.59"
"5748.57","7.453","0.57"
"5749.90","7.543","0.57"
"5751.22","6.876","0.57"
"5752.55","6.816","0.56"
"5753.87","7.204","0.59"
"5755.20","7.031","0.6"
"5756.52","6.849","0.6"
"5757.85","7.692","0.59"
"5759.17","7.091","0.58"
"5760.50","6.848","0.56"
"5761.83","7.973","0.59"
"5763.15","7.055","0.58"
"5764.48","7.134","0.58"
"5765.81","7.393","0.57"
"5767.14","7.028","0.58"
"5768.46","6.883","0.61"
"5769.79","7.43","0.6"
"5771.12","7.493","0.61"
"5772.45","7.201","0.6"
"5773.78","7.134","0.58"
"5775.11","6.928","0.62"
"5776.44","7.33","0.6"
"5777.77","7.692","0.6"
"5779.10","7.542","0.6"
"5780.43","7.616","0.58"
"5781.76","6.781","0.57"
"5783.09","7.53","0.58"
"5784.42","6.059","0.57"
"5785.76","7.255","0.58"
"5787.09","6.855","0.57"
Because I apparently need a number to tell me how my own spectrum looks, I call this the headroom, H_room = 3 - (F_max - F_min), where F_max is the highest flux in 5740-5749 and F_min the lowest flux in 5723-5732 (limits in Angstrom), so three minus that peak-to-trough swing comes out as 0.29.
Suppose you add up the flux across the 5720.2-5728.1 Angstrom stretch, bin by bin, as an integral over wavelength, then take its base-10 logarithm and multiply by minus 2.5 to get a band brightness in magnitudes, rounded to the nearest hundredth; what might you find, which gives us -4.22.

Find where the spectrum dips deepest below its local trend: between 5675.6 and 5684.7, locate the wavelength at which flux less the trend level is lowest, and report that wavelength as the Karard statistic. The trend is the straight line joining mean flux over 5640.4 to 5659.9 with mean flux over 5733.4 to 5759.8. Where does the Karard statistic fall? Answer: 5680.15 Angstrom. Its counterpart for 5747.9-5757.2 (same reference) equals 5752.55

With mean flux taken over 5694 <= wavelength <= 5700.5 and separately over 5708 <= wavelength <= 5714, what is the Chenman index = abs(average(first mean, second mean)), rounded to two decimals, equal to 6.42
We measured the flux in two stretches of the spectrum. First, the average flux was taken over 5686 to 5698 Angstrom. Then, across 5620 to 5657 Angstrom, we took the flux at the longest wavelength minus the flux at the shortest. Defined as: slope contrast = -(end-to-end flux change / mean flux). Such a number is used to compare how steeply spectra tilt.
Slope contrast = -0.15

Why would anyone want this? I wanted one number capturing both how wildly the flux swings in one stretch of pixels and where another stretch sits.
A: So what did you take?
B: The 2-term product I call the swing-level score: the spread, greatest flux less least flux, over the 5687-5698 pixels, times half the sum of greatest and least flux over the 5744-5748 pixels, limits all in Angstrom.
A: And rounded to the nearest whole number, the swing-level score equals 11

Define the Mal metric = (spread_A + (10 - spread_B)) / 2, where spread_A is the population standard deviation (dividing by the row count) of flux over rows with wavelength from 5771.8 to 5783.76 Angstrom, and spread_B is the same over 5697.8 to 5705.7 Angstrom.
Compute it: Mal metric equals 4.93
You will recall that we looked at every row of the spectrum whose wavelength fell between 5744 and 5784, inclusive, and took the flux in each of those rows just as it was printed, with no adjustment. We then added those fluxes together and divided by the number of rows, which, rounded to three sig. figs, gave 7.26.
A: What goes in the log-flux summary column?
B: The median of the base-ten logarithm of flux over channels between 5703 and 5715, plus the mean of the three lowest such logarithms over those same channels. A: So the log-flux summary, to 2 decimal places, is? 1.61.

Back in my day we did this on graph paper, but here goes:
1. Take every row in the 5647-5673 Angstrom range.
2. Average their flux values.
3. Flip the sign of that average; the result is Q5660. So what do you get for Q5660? -6.7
